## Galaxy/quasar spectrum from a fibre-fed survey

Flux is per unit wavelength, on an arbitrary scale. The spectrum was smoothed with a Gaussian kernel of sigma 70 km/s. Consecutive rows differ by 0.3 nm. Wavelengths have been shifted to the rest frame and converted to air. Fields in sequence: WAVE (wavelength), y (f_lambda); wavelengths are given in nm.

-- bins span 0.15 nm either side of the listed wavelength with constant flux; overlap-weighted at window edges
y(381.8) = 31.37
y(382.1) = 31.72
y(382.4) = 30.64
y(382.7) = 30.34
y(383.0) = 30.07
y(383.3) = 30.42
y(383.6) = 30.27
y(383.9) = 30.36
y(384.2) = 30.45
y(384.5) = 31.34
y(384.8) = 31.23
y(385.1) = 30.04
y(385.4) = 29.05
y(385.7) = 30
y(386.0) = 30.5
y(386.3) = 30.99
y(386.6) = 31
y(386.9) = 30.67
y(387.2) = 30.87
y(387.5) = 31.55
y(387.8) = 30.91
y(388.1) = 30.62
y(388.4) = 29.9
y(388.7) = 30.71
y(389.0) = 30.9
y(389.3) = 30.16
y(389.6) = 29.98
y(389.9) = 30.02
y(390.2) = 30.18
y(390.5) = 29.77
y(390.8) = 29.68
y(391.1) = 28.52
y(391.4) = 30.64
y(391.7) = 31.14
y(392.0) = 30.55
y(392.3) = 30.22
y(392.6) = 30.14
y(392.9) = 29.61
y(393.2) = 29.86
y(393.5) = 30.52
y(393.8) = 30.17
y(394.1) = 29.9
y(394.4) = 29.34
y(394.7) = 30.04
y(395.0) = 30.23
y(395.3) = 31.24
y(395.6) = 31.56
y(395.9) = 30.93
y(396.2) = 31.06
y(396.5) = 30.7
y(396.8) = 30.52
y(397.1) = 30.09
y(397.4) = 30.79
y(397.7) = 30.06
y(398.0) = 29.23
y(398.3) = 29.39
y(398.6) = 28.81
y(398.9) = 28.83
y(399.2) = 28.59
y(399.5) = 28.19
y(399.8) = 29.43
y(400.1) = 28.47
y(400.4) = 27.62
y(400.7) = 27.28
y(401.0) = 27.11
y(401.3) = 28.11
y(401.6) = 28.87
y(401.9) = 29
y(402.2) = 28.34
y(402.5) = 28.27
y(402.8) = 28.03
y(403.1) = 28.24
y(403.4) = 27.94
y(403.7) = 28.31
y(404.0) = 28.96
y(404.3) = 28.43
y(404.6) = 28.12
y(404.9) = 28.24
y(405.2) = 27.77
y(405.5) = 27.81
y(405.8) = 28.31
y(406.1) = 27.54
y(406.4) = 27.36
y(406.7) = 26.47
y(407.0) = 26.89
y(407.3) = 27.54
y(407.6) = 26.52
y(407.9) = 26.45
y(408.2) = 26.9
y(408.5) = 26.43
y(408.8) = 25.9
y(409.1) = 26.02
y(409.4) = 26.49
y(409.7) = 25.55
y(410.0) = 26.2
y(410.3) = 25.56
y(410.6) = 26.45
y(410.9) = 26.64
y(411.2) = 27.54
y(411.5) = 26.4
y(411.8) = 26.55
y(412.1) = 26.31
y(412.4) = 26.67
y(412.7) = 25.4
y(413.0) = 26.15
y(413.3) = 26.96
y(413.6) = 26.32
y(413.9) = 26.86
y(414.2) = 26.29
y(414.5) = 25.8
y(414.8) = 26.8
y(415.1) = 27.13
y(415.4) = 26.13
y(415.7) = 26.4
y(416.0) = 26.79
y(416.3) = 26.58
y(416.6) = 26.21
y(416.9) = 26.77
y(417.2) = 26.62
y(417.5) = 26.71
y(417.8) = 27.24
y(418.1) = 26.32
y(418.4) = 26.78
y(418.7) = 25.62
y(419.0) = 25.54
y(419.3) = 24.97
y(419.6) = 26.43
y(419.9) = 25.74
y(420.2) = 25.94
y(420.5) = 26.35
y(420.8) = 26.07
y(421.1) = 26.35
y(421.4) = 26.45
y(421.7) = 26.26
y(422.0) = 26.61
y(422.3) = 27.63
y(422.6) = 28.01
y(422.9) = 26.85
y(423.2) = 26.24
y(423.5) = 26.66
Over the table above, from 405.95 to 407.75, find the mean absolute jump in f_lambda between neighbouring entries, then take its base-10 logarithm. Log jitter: -0.199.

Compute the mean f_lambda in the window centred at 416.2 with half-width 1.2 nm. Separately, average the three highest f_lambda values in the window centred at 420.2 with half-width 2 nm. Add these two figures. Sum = 53.2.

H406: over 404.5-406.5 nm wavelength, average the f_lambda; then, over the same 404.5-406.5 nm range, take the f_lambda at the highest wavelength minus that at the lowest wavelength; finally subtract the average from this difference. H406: -28.6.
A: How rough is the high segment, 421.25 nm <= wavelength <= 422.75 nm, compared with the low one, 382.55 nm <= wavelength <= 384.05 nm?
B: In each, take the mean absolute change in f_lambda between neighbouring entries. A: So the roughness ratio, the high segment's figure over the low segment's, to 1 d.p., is 2.3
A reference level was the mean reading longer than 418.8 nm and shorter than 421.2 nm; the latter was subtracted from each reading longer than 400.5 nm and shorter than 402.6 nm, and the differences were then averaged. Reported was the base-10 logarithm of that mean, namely 0.3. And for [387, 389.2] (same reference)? 0.7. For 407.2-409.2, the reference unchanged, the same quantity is -0.2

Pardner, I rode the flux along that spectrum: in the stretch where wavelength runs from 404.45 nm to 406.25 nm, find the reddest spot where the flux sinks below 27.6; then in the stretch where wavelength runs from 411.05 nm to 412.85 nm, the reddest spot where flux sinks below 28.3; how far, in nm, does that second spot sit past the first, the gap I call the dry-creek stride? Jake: 6.60 nm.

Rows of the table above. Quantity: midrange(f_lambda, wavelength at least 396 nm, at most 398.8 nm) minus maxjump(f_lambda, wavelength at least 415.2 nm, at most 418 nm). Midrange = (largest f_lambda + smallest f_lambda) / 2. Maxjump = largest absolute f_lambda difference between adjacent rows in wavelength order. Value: 29.4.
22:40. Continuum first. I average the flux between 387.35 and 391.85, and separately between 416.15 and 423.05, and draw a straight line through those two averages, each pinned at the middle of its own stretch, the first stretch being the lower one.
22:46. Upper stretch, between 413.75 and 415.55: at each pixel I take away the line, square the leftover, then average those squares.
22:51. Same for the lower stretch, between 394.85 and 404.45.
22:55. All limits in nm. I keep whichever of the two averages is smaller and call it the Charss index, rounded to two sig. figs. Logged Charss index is 0.55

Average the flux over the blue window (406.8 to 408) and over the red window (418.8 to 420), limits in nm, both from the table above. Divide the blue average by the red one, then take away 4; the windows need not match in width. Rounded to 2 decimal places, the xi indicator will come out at -2.95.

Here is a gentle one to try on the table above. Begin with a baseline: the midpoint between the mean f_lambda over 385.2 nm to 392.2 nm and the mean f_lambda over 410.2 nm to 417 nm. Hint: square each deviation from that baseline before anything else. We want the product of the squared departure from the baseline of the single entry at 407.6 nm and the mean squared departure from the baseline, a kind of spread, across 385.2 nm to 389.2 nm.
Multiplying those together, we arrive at 18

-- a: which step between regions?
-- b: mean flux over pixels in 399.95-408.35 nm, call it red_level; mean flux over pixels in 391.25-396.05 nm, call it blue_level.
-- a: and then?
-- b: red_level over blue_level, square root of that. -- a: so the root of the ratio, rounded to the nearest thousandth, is 0.957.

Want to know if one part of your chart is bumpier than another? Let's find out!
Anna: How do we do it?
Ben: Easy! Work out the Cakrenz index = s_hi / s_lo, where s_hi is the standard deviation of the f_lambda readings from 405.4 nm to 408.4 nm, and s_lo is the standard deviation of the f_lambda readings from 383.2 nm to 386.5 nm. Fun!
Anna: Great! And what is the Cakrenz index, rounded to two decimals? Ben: 0.99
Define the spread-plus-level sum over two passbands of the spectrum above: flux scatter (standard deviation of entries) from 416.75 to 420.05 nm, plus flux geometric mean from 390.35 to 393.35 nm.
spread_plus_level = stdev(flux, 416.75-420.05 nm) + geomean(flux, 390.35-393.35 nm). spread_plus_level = 30.7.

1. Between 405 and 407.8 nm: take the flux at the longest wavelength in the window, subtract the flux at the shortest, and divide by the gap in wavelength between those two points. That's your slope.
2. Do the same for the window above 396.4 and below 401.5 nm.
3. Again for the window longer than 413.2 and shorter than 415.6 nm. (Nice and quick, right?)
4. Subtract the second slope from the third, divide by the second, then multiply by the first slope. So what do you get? 0.1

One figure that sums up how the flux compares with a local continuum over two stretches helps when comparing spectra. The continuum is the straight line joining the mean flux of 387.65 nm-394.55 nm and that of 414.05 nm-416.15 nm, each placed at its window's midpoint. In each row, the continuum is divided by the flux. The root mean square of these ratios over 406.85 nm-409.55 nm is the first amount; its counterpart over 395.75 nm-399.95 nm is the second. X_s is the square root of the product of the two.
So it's 1.01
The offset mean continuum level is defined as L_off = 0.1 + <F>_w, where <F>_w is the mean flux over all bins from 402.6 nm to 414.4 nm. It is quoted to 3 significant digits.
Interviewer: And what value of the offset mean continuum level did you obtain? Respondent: 27.1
